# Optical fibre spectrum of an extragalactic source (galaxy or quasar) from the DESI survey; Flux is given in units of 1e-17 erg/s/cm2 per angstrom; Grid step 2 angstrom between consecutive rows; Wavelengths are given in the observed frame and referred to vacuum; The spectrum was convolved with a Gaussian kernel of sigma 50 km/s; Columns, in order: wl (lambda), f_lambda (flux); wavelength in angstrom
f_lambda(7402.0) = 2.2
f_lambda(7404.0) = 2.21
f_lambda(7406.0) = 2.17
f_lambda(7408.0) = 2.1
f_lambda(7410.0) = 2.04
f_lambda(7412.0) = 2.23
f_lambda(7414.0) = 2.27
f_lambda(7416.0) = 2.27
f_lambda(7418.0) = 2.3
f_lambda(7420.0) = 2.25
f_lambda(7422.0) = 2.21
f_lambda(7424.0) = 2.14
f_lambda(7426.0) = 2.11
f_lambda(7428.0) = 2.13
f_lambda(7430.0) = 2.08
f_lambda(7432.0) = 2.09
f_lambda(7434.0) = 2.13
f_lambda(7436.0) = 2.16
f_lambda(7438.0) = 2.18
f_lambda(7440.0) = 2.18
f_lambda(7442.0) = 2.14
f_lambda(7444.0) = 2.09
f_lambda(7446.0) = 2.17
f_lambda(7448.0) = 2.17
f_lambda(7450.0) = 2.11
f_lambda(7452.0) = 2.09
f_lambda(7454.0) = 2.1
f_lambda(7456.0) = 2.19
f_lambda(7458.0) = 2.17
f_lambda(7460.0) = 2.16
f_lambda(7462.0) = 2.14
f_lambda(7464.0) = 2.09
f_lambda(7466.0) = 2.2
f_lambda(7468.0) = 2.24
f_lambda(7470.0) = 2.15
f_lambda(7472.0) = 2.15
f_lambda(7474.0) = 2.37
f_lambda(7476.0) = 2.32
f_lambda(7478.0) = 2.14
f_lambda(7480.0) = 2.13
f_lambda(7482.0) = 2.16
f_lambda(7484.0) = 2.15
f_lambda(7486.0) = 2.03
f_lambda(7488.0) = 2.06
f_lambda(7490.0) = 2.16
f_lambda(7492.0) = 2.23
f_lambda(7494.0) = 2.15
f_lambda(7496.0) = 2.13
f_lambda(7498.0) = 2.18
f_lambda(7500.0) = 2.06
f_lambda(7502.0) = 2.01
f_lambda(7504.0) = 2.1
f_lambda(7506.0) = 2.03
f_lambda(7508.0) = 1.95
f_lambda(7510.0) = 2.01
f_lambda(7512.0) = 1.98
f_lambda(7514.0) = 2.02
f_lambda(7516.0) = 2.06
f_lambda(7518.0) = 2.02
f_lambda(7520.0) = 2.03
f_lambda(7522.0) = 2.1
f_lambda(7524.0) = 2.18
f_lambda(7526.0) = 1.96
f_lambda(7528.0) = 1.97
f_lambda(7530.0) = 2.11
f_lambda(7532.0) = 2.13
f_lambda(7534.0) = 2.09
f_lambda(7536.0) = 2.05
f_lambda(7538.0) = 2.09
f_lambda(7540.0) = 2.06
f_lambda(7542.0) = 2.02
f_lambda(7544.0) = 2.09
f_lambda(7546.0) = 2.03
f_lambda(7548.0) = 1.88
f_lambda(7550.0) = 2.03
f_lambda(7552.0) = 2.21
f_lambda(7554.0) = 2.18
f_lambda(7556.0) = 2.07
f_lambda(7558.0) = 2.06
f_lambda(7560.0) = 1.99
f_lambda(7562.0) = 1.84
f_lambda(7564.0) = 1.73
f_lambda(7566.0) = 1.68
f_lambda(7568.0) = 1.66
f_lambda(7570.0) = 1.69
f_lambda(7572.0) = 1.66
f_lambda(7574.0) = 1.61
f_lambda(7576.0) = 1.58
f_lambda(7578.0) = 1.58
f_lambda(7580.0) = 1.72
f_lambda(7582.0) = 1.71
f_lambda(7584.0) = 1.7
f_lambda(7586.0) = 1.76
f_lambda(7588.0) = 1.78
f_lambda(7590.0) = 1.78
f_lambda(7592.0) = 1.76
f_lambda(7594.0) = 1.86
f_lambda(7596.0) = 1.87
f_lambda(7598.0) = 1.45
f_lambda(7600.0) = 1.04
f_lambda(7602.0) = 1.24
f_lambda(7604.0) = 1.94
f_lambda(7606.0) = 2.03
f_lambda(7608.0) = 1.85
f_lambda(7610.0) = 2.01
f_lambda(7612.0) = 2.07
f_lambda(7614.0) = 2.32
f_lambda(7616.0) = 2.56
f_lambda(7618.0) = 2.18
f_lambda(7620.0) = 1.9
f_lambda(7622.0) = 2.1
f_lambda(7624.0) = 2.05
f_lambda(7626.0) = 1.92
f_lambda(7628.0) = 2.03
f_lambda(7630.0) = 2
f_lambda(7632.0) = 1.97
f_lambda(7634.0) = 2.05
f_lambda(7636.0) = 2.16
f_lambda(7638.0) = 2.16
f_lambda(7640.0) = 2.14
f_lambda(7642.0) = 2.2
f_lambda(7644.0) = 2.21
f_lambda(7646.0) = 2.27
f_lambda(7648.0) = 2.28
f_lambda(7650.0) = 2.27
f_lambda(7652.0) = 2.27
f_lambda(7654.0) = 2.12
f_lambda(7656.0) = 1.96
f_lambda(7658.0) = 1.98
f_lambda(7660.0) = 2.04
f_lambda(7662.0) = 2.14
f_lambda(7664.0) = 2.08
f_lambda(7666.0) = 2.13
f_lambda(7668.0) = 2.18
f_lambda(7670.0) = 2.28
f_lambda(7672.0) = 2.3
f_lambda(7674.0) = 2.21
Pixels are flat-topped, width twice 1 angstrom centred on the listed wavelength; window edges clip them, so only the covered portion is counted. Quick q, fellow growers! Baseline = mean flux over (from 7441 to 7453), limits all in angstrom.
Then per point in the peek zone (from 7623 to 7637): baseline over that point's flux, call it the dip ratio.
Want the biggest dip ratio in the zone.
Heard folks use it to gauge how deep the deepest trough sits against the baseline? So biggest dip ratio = 1.11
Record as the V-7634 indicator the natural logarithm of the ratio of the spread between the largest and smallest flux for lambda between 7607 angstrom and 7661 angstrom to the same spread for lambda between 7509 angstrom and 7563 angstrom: 0.65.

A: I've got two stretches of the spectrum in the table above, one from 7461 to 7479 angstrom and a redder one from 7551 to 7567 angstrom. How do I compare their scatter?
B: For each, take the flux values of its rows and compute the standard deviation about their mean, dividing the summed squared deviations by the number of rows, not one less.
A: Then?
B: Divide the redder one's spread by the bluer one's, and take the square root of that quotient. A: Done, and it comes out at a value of 1.46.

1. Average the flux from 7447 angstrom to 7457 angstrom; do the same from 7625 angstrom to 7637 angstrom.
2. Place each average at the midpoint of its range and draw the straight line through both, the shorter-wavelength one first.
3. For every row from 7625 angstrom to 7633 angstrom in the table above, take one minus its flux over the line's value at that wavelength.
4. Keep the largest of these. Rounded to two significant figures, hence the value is 0.052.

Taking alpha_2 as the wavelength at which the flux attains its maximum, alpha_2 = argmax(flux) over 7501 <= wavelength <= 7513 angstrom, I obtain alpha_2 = 7504.0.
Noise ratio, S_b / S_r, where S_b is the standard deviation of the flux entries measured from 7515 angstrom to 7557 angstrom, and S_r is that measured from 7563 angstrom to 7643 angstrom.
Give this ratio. 0.27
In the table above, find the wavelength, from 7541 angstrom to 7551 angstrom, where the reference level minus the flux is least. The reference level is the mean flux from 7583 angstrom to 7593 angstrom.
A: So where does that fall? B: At 7544.0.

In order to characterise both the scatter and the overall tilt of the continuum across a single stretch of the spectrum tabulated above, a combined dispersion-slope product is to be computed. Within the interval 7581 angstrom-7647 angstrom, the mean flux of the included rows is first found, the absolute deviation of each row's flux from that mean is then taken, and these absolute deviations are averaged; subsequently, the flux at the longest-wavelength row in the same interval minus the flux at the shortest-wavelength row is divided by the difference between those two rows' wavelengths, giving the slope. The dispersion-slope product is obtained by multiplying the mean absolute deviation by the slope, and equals 0.0019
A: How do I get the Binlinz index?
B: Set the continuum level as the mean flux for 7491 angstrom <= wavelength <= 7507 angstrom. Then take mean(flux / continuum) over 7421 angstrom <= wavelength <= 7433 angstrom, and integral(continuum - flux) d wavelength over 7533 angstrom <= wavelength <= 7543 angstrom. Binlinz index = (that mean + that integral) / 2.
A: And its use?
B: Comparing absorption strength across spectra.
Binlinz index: 0.75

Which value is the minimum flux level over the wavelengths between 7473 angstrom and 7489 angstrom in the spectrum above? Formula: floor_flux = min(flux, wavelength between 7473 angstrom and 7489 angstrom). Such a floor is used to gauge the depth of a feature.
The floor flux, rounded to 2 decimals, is 2.03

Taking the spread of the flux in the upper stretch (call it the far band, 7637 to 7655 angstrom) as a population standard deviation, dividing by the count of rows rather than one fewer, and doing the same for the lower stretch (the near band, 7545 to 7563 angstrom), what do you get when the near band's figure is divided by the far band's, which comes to 1.9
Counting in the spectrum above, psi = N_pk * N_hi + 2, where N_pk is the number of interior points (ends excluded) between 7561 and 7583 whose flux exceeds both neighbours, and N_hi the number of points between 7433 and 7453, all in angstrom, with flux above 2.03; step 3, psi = 22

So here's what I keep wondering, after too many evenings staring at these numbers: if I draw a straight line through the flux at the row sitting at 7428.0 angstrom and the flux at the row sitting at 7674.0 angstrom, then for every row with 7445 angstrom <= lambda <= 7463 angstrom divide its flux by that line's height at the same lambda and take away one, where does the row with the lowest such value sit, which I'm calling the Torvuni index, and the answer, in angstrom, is 7452.0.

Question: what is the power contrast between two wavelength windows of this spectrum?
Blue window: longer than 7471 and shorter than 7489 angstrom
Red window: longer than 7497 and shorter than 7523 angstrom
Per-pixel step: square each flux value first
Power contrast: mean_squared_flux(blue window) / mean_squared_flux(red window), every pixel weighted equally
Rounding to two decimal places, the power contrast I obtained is 1.13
